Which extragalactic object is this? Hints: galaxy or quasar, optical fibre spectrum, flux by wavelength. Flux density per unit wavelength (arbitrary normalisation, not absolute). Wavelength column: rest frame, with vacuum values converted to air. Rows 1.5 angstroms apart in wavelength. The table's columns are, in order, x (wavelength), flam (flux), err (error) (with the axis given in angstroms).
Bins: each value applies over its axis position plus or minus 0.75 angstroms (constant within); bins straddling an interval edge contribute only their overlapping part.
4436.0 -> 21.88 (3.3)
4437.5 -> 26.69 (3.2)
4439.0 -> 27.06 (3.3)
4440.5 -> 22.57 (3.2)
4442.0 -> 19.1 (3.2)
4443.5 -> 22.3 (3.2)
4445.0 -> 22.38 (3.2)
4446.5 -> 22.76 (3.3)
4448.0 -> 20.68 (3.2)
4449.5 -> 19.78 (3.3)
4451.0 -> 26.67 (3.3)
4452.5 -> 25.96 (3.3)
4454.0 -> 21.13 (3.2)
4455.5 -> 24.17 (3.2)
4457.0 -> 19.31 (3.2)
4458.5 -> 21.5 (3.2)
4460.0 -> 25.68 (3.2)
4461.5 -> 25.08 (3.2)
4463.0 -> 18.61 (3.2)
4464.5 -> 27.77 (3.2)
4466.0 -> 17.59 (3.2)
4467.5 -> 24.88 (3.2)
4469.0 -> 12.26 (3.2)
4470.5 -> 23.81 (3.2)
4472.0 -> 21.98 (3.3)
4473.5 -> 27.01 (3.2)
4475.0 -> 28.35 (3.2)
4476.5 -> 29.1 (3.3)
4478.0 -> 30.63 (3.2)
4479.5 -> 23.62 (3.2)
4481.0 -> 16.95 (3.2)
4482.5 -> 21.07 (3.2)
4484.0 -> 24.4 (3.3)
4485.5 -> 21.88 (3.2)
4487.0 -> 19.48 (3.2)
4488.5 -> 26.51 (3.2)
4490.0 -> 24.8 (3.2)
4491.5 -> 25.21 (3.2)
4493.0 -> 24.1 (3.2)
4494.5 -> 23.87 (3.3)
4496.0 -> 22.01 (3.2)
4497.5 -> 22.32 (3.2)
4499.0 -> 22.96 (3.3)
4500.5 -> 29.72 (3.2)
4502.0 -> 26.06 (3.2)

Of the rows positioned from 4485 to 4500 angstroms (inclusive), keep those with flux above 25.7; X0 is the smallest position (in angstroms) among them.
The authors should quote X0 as 4488.5 angstroms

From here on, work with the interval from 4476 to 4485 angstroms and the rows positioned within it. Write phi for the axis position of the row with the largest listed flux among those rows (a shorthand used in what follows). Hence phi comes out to 4478.0 angstroms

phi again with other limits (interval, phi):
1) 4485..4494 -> 4488.5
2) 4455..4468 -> 4464.5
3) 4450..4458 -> 4451.0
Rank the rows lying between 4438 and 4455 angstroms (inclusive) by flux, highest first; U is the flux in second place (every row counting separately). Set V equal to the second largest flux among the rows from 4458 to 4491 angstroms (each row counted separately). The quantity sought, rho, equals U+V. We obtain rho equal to 55.8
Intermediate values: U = 26.67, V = 29.1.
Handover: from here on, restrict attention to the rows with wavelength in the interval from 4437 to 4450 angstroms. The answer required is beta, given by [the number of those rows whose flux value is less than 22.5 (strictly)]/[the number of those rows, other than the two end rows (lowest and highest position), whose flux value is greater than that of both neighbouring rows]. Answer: 2.5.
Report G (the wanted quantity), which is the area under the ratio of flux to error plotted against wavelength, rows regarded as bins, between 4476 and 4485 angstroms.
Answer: 67.1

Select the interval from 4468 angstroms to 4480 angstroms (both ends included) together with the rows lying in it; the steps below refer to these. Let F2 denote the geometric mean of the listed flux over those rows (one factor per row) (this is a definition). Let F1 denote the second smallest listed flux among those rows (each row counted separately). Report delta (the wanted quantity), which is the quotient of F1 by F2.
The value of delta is 0.92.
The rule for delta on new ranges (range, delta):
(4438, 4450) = 0.90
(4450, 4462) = 0.90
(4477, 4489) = 0.86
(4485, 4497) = 0.94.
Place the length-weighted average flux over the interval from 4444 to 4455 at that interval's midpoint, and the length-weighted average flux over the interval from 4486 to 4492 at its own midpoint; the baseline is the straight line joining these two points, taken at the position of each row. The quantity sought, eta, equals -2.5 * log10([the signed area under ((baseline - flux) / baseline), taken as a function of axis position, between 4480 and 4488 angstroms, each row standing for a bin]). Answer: 0.1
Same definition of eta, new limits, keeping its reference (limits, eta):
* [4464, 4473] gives 0.3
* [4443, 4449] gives 1.7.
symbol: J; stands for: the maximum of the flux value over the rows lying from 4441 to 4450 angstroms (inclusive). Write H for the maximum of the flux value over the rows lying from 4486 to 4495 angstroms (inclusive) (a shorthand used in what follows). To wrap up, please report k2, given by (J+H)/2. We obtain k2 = 24.6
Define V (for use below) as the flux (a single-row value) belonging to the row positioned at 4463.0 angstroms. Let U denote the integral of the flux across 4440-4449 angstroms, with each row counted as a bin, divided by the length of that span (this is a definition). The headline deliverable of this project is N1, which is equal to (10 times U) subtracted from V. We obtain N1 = -197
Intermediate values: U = 21.6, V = 18.61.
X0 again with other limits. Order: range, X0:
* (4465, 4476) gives 4473.5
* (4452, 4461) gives 4452.5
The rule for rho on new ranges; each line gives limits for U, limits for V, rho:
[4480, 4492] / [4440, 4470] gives 51.9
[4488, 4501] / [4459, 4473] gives 52.2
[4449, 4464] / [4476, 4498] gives 55.1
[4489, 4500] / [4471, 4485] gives 53.9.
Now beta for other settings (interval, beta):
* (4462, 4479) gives 1.3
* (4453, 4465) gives 2.0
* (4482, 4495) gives 1.0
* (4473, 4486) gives 1.5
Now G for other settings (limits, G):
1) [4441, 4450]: 59.2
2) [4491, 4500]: 65.5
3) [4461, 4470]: 59.1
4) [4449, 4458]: 63.4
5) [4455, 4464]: 63.3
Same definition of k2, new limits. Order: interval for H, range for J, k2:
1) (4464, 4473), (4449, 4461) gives 27.2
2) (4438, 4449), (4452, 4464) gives 26.5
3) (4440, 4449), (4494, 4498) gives 23.3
